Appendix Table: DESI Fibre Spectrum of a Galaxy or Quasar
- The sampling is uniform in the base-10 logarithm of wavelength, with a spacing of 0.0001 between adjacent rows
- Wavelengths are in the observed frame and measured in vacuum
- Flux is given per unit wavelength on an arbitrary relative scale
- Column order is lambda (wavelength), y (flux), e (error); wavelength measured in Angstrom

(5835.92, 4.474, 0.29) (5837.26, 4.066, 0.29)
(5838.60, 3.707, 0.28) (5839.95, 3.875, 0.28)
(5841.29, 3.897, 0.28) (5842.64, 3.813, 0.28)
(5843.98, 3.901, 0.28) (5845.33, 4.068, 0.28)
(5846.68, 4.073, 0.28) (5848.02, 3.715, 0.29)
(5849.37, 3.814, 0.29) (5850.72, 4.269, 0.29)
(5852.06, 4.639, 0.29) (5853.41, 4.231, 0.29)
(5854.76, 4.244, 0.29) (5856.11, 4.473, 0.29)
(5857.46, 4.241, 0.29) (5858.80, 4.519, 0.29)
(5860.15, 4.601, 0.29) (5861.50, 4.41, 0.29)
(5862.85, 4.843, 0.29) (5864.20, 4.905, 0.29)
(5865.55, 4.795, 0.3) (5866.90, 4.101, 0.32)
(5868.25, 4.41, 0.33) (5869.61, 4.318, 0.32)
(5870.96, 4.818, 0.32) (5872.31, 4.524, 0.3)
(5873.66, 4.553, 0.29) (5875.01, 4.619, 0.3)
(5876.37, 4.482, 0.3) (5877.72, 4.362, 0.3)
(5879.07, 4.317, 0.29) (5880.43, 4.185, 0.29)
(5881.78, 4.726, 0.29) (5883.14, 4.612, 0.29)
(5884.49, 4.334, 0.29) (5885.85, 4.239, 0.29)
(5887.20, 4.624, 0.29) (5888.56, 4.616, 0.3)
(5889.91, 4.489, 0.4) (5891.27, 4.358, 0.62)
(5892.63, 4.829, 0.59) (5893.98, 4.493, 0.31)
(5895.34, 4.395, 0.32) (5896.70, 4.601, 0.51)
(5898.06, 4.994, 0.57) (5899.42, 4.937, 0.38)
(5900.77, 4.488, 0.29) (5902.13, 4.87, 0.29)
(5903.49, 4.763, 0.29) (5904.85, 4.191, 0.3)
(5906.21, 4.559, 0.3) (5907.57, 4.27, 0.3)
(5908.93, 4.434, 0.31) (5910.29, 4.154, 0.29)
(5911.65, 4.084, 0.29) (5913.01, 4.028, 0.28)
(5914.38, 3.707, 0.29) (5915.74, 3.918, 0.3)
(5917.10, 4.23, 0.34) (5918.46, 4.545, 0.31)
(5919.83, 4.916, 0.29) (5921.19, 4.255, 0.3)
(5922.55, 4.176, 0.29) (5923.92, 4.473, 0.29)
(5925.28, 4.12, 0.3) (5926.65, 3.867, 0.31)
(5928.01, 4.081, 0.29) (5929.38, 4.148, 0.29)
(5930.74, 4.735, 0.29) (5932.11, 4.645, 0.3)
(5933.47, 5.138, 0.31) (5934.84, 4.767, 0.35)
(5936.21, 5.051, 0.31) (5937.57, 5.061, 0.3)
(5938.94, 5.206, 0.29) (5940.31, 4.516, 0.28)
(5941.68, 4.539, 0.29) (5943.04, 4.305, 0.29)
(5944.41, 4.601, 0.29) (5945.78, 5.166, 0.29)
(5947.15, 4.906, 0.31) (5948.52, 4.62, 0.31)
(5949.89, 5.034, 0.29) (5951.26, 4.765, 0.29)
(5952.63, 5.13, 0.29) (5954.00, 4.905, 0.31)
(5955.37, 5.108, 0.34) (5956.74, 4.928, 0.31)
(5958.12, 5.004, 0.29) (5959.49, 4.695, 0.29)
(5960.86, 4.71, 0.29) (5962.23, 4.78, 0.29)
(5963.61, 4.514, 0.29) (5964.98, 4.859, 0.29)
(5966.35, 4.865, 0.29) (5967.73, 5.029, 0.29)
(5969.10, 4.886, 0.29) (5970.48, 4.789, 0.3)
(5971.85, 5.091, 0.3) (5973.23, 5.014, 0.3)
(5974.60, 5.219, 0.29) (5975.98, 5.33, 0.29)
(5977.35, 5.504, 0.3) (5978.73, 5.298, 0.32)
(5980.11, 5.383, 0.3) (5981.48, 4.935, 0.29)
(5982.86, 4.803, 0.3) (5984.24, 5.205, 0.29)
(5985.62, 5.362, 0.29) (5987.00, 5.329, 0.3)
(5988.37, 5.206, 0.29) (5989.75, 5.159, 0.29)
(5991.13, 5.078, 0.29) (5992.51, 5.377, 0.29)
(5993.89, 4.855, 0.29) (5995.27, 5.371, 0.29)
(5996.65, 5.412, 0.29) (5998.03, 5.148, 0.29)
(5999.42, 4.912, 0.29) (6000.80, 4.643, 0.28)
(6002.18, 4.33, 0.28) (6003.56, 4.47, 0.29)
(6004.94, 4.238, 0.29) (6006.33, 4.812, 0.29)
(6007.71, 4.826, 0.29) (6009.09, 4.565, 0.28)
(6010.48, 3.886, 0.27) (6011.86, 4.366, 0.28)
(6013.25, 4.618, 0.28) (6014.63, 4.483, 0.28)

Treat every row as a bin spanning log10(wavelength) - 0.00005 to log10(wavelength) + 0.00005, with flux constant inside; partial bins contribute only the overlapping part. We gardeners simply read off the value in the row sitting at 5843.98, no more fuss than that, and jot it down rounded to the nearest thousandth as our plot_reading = 3.901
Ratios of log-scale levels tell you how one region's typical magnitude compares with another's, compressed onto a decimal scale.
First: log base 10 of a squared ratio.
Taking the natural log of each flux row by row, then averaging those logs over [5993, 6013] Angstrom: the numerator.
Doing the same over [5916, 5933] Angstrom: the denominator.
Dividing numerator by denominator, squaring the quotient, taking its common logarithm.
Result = 0.044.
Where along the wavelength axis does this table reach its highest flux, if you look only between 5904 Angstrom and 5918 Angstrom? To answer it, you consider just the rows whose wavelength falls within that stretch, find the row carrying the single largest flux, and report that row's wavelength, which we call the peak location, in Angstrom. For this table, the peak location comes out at 5906.21 Angstrom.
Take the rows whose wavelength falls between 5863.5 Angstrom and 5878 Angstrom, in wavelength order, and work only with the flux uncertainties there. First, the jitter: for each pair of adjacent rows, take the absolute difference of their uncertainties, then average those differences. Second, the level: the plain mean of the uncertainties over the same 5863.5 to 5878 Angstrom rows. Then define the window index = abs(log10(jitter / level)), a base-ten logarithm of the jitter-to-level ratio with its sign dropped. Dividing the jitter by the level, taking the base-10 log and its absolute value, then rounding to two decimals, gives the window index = 1.53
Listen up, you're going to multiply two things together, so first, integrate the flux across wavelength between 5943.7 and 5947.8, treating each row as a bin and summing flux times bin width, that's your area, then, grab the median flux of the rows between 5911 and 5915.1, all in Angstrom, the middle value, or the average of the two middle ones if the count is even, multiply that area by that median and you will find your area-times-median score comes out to 81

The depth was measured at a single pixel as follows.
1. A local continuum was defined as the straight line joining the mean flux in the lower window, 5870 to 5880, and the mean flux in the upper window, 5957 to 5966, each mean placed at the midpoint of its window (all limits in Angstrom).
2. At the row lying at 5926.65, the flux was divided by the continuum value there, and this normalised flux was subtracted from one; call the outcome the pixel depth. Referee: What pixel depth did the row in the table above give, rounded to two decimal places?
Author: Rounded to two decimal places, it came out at 0.17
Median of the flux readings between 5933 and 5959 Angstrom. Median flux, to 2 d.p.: 4.93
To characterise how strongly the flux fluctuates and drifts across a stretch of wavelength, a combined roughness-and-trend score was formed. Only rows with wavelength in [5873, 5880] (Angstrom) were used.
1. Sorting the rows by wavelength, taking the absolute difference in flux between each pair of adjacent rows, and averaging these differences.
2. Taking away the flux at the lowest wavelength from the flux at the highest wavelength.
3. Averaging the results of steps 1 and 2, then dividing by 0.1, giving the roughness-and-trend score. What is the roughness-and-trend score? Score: -1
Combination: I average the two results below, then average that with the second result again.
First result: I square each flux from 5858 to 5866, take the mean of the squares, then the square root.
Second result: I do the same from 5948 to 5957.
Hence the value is 4.9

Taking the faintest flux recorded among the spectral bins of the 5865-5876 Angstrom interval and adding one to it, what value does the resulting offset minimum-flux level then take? 5.10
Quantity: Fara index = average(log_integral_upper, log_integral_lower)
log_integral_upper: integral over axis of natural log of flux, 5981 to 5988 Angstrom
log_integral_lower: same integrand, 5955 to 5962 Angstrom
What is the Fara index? 11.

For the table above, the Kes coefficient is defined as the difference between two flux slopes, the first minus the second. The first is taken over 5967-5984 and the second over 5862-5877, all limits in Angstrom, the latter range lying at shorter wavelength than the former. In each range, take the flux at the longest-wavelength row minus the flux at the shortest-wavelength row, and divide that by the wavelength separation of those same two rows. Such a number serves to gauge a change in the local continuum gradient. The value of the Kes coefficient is 0.01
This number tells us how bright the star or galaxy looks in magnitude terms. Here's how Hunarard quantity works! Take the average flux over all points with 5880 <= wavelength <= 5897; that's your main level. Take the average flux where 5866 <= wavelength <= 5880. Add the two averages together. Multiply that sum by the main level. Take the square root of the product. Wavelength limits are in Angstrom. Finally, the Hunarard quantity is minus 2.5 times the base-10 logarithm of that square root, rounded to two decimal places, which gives -2.01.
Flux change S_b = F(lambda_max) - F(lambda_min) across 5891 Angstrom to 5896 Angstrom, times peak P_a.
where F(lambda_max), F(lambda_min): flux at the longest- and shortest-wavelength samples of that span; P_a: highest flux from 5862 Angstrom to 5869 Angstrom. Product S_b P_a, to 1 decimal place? 0.2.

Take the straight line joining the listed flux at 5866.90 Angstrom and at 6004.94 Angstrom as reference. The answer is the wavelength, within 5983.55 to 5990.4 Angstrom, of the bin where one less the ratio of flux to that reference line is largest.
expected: 5989.75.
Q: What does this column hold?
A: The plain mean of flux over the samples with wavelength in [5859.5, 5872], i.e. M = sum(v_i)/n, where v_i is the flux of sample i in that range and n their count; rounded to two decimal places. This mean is 4.58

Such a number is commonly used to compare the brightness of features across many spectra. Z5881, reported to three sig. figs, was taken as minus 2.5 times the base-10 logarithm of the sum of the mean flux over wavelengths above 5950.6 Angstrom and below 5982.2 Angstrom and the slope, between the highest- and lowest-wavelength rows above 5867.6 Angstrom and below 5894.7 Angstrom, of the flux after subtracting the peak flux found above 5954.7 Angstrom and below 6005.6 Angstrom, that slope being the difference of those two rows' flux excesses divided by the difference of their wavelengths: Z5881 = -1.75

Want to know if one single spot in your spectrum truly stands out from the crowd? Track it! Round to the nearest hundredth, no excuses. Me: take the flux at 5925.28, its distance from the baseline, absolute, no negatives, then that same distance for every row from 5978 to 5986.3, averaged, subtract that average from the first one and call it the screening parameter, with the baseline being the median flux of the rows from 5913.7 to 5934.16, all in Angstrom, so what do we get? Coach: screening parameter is -0.82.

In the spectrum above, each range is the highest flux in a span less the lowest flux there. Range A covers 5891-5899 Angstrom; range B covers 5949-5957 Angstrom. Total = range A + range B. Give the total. 1.00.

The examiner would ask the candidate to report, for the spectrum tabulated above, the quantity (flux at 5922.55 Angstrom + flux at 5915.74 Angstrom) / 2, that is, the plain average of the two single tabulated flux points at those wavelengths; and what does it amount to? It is 4.0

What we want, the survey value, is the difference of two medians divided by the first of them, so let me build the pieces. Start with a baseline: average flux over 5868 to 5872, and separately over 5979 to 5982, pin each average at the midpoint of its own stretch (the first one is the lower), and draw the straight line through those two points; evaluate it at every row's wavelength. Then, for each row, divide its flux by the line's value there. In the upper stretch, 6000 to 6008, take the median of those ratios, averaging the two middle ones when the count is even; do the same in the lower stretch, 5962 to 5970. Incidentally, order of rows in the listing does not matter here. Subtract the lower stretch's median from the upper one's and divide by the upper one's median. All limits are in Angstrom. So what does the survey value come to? -0.11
